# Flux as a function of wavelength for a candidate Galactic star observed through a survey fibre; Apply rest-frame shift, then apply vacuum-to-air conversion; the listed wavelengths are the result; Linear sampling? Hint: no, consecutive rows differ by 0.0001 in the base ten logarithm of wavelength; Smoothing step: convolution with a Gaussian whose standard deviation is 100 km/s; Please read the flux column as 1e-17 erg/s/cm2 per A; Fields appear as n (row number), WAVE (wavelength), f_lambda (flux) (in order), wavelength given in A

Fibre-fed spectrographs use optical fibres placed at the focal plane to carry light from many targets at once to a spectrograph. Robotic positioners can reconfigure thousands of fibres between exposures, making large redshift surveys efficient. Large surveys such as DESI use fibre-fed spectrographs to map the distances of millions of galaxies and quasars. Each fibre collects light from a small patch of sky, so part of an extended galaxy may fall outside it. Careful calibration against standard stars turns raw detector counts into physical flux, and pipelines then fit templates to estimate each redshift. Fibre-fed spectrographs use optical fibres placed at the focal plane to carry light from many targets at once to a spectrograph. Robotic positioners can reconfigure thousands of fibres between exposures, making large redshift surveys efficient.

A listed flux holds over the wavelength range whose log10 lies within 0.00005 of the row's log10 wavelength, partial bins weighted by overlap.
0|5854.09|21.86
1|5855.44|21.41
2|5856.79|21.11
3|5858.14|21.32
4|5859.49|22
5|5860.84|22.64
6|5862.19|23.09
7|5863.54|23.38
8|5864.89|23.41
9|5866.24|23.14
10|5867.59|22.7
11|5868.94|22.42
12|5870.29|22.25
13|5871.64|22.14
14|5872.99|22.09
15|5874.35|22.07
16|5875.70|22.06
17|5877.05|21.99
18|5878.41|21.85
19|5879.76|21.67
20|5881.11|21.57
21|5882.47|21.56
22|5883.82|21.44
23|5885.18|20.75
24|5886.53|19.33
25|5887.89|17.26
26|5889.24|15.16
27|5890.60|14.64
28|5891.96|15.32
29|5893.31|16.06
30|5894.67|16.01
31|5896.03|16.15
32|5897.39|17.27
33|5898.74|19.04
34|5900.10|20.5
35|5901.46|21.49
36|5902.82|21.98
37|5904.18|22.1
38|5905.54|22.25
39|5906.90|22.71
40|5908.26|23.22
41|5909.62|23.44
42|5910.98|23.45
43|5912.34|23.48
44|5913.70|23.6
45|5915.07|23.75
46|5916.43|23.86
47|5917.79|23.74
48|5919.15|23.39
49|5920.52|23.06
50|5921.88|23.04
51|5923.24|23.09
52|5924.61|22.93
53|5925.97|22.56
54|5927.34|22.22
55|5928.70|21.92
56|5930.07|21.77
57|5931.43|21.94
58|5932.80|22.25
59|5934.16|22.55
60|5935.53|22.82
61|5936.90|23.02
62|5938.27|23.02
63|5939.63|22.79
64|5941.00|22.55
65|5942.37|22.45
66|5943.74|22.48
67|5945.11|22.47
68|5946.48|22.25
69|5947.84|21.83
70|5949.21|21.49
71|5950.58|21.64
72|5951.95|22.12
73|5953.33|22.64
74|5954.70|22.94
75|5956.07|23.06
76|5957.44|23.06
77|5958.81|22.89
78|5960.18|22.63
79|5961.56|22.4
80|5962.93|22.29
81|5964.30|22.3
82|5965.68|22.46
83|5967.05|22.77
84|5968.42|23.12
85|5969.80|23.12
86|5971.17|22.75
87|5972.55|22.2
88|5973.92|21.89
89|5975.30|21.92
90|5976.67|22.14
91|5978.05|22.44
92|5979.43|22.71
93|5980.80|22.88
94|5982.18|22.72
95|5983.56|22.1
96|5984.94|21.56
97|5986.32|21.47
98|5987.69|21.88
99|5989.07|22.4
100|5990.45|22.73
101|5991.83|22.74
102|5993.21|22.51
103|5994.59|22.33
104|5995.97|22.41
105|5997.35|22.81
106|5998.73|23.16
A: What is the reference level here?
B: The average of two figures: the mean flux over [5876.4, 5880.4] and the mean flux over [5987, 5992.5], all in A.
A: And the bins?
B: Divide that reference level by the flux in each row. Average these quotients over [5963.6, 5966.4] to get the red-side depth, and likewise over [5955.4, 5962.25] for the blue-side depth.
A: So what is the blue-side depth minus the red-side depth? -0.02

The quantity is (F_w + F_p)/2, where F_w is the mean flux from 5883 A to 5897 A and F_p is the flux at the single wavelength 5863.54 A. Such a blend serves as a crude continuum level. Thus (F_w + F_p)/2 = 20.3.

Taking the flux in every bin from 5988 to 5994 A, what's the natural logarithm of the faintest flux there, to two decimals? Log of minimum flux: 3.11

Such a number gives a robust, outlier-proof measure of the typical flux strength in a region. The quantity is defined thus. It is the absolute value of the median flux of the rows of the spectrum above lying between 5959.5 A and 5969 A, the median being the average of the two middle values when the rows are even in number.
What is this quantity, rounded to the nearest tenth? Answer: 22.5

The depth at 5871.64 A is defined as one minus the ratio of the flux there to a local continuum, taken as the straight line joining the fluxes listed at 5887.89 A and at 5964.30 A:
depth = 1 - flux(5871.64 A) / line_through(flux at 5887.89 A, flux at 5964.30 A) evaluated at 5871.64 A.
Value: -0.37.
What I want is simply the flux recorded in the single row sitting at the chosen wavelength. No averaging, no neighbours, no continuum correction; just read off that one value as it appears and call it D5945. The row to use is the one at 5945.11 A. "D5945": 22.47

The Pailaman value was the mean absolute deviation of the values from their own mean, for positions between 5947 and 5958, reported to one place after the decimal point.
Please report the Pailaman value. 0.6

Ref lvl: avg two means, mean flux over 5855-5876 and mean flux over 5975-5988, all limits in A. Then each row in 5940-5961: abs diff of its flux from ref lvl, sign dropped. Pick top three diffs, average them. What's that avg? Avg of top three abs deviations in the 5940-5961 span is 0.79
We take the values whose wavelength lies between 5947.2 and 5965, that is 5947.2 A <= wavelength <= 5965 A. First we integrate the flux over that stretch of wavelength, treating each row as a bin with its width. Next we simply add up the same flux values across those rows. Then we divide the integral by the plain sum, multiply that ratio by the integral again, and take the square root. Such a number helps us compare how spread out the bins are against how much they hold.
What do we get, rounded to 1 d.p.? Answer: 23.4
